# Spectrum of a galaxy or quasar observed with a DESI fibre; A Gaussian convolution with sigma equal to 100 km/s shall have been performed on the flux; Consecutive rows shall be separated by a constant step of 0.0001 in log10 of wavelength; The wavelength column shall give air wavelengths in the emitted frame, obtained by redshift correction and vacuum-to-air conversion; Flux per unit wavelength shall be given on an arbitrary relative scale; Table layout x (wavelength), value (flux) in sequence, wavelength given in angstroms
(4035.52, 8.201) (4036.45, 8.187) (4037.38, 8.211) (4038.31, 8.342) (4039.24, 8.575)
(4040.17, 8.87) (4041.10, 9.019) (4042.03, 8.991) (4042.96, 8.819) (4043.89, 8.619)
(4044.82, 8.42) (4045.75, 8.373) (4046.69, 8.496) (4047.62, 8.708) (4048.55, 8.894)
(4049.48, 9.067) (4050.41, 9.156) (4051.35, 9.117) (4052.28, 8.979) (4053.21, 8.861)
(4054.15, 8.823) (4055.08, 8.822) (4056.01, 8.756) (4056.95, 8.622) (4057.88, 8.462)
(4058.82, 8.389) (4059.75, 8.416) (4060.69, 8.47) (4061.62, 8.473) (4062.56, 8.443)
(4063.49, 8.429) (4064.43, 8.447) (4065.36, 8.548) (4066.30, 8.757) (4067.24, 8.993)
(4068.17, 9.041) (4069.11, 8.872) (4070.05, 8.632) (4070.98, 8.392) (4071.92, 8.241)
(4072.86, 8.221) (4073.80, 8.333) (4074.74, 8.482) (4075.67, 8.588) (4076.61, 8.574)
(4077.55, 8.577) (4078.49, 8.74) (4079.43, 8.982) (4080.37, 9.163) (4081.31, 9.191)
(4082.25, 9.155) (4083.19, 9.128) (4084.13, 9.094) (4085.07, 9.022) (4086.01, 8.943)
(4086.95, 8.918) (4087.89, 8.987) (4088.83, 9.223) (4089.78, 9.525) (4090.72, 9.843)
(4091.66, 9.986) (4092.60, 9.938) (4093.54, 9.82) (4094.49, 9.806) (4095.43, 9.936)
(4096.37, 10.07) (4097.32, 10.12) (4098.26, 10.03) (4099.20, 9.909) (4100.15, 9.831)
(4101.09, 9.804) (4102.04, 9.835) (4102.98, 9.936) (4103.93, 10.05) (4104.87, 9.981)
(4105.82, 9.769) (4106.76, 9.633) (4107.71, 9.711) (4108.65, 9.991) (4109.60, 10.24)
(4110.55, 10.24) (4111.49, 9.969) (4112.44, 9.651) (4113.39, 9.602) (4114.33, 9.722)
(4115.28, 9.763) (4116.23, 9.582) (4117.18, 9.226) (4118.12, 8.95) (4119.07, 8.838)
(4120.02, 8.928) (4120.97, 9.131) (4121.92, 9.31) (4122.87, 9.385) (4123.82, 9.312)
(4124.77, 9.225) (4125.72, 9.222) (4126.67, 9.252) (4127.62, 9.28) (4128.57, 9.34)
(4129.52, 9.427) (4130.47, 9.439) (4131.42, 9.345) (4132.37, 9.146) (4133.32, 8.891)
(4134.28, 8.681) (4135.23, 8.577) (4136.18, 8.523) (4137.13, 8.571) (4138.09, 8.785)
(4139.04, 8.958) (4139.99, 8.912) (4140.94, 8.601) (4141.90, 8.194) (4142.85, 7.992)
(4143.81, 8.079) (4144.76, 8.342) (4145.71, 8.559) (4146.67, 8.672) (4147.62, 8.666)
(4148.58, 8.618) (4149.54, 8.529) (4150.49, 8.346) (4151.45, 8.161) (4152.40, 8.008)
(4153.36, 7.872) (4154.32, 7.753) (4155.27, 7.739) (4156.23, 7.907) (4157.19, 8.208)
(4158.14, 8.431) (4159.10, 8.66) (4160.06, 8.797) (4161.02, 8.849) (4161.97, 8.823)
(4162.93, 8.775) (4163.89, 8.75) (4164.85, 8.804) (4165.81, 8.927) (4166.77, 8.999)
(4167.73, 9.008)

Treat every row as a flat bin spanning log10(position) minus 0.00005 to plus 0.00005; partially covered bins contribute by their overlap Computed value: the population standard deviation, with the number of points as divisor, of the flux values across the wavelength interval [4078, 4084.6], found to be 0.15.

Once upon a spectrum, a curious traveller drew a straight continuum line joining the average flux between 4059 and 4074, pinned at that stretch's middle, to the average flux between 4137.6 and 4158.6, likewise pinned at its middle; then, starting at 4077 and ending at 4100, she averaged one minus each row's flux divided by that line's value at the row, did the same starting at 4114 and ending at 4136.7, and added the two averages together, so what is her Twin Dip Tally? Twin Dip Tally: -0.20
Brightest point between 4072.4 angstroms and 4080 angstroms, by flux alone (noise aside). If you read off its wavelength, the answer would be 4079.43 angstroms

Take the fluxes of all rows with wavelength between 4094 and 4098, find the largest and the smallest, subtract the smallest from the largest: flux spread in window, 0.3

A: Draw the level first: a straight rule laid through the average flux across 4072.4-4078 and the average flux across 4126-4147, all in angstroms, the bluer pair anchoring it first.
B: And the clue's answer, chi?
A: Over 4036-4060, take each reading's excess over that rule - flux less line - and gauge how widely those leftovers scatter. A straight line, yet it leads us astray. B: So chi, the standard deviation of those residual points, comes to 0.28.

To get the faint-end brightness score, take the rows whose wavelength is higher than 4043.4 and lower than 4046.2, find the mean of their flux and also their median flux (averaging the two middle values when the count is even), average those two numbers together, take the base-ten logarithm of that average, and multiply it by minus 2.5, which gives -2.32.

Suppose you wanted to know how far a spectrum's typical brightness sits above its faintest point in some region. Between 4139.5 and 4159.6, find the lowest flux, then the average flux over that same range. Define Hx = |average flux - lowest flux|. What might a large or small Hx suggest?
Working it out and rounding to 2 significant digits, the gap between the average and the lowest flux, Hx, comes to 0.56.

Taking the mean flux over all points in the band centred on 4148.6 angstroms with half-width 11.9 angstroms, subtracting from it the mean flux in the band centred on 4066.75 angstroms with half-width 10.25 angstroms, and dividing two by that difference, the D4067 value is -12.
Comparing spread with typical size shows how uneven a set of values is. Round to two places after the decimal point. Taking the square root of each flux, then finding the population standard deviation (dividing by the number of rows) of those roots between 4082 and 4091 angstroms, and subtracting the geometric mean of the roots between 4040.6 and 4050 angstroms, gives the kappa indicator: -2.91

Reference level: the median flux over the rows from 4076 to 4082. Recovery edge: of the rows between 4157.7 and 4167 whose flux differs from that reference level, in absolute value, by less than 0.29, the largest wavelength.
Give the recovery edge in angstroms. 4166.77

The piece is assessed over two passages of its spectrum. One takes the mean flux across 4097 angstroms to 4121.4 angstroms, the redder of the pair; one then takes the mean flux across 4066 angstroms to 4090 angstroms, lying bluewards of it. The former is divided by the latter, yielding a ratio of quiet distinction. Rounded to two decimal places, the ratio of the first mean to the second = 1.10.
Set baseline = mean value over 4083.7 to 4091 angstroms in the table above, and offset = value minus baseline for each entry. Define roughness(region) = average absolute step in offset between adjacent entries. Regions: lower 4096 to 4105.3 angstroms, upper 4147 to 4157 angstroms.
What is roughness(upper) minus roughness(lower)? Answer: 0.046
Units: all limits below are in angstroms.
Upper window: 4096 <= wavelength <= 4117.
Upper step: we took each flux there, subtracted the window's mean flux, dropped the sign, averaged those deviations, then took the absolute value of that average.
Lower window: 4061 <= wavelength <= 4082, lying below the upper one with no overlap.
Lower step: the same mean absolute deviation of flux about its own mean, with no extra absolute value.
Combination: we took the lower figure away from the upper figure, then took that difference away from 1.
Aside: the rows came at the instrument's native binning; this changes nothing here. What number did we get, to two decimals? 1.07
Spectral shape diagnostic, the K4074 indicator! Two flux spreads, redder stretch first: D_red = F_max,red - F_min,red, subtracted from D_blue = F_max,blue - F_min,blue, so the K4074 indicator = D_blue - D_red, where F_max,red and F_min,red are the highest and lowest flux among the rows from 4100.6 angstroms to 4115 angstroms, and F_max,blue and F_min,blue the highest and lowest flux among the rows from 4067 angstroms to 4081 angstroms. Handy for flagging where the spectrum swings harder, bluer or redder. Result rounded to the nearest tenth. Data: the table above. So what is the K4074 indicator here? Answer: 0.3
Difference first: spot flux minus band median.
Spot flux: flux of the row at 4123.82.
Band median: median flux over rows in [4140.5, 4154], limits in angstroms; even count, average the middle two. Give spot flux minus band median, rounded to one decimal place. 1.0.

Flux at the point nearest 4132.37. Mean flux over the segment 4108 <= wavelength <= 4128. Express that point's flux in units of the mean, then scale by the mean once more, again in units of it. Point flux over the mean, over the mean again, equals 0.102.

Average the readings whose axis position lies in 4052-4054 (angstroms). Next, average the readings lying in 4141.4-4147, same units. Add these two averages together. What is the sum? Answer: 17.2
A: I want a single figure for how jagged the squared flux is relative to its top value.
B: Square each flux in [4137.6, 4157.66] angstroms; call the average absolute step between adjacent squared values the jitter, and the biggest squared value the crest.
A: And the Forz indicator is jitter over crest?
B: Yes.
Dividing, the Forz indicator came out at 0.033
